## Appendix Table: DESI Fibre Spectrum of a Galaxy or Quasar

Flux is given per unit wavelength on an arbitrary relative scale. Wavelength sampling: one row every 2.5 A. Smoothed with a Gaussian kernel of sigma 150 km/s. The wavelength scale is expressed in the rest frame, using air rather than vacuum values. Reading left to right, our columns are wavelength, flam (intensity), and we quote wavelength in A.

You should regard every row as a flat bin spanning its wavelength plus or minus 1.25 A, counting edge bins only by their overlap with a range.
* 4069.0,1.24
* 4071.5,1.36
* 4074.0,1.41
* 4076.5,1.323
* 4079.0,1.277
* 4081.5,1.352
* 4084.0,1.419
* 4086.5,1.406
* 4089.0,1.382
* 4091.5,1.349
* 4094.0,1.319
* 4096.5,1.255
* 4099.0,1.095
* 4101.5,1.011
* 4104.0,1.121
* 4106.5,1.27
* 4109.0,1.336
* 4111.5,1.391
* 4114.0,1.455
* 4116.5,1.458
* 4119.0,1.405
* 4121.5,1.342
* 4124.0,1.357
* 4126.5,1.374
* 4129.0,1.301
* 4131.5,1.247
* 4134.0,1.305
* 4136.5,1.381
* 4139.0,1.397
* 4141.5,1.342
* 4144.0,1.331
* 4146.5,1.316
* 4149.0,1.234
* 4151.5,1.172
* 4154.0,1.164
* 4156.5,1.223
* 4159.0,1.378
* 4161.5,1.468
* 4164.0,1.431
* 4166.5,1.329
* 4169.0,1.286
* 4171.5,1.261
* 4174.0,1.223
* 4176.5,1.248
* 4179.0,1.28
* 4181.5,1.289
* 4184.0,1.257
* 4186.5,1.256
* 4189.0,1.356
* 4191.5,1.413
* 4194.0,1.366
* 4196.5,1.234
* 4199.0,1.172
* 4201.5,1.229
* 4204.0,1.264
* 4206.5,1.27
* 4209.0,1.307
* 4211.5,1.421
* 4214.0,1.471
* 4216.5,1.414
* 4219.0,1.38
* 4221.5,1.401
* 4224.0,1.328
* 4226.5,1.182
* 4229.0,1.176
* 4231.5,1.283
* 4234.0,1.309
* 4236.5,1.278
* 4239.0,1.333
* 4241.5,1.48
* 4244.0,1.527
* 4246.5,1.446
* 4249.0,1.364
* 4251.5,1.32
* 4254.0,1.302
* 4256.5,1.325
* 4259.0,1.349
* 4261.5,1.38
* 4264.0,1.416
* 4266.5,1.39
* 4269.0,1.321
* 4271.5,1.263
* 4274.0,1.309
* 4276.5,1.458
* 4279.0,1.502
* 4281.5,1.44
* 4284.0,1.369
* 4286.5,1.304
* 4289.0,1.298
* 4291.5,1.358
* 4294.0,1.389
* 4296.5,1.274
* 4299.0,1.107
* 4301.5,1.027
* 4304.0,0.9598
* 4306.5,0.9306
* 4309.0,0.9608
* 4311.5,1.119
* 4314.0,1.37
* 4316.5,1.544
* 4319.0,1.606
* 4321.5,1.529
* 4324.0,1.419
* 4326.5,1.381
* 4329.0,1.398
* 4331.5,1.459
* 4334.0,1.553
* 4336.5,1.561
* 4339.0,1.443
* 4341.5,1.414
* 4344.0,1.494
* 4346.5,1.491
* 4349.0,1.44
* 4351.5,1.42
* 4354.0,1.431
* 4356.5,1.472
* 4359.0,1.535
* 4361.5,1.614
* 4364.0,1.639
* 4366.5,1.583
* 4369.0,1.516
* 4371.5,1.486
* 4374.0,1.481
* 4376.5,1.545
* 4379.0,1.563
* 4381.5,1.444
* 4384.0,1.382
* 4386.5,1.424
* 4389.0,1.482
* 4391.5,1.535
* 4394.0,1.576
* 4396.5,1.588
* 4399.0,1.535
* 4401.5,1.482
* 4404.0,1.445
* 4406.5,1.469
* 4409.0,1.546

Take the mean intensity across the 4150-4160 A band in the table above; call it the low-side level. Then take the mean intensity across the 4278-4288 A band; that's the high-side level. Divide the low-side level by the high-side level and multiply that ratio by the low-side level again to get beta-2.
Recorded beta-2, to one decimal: 1.1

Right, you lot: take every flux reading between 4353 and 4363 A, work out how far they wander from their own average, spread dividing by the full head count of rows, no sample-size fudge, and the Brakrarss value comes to 0.069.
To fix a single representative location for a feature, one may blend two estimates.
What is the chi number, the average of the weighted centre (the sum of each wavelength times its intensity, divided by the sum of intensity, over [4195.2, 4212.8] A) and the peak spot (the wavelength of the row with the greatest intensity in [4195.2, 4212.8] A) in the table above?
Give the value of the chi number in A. 4207.9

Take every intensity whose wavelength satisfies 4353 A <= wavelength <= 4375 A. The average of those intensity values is 1.53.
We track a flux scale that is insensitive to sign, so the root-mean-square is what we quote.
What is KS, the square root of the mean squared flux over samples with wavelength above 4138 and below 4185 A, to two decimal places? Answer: 1.30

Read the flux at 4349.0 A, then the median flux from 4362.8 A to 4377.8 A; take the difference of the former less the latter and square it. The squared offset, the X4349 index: 0.008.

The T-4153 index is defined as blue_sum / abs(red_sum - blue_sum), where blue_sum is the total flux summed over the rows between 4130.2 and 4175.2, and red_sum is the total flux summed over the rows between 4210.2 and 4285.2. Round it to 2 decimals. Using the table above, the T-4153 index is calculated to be 1.35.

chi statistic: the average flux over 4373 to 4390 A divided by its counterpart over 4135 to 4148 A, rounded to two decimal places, 1.09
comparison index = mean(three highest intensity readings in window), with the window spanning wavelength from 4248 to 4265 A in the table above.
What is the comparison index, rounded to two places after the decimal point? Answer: 1.39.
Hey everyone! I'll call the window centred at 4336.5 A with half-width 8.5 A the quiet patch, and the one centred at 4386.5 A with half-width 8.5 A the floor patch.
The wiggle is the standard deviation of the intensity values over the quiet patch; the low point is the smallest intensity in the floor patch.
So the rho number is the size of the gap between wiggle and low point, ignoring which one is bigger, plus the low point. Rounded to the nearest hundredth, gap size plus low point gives 2.70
